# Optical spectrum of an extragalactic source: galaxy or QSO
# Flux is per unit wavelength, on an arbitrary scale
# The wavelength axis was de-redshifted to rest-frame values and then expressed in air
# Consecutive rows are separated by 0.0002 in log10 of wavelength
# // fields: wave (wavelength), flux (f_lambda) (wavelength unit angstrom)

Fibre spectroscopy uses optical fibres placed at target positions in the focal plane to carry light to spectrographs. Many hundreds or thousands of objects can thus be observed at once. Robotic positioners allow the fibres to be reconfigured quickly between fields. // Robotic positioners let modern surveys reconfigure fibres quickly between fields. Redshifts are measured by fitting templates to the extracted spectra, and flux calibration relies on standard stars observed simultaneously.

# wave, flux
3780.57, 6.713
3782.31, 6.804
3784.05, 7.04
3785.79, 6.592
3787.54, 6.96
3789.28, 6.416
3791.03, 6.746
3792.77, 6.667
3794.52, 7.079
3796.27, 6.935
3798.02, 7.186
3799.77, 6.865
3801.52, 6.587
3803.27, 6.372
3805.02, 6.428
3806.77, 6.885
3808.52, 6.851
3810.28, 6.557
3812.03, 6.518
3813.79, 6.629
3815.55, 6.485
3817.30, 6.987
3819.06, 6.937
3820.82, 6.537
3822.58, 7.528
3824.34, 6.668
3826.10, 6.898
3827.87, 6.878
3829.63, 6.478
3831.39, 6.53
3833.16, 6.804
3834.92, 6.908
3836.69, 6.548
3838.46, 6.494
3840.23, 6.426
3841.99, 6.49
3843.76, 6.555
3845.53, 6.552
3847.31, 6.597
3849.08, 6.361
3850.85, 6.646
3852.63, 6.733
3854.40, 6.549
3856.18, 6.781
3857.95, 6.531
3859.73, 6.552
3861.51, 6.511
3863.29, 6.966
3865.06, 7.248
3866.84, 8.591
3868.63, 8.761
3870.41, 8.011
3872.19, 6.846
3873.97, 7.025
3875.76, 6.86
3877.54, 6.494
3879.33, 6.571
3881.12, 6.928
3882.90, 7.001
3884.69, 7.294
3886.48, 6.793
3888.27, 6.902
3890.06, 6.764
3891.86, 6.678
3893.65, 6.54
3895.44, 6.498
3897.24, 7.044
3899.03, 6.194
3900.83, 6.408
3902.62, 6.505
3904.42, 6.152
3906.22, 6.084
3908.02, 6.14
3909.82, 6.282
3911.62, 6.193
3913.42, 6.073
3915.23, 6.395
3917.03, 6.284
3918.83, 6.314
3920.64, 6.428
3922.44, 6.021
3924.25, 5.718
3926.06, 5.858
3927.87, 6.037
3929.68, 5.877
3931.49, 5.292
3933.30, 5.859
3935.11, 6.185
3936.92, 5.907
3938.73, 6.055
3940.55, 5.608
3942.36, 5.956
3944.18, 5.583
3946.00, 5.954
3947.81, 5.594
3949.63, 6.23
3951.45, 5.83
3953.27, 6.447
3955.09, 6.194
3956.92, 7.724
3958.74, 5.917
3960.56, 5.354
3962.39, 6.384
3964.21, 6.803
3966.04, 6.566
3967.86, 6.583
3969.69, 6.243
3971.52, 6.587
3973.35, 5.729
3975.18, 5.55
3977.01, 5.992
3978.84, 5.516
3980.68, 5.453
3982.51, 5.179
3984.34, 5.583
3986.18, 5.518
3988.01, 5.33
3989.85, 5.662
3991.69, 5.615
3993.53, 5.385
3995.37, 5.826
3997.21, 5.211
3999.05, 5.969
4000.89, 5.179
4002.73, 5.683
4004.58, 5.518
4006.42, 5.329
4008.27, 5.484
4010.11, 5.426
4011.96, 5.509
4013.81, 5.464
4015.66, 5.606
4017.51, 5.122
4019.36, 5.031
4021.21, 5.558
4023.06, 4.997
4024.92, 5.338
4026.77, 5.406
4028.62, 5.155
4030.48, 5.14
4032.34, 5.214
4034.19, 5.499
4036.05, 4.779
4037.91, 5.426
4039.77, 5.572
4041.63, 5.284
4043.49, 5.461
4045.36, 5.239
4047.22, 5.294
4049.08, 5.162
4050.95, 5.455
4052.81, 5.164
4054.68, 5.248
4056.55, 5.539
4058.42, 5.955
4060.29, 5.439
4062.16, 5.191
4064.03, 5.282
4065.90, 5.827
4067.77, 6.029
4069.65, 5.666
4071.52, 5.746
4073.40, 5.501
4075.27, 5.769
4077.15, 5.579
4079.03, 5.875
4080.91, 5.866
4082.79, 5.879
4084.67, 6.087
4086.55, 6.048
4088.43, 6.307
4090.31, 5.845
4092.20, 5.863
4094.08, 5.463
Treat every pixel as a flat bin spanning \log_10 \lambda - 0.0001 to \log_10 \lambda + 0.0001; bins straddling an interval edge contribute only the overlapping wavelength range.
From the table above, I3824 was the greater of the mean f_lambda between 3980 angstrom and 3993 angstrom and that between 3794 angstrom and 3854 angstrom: 6.70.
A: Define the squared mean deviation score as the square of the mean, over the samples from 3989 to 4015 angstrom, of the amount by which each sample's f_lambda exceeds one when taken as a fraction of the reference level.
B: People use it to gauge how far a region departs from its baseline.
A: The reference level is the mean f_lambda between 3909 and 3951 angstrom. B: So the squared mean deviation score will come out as 0.0061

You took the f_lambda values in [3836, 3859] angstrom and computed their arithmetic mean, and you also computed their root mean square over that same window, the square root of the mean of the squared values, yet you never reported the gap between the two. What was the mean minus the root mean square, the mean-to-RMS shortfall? -0.001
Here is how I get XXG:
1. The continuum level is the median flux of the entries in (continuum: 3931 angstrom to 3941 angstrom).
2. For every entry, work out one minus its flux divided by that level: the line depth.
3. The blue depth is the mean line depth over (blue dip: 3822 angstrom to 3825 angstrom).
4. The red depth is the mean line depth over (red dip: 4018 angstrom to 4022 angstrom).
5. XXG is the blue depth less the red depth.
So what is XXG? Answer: -0.31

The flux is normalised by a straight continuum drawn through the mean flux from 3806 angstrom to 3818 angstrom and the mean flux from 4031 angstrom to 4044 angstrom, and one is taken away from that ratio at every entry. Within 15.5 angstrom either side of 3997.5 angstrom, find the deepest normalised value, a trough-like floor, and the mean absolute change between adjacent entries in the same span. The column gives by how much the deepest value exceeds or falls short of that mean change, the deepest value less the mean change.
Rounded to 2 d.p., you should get -0.14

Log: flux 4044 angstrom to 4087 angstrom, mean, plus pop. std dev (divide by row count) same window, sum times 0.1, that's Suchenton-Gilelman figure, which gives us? 0.59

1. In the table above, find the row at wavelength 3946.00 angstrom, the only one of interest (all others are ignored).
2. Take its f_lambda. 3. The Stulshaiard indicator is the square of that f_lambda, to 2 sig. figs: 35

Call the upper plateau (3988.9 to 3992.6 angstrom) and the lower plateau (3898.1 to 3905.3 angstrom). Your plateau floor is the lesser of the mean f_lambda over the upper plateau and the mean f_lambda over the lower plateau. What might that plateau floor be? 5.6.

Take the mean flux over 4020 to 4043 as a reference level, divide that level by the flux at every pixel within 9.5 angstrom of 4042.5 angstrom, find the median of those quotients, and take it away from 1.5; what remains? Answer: 0.51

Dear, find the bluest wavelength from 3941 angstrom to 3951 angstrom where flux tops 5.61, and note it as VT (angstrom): 3942.36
